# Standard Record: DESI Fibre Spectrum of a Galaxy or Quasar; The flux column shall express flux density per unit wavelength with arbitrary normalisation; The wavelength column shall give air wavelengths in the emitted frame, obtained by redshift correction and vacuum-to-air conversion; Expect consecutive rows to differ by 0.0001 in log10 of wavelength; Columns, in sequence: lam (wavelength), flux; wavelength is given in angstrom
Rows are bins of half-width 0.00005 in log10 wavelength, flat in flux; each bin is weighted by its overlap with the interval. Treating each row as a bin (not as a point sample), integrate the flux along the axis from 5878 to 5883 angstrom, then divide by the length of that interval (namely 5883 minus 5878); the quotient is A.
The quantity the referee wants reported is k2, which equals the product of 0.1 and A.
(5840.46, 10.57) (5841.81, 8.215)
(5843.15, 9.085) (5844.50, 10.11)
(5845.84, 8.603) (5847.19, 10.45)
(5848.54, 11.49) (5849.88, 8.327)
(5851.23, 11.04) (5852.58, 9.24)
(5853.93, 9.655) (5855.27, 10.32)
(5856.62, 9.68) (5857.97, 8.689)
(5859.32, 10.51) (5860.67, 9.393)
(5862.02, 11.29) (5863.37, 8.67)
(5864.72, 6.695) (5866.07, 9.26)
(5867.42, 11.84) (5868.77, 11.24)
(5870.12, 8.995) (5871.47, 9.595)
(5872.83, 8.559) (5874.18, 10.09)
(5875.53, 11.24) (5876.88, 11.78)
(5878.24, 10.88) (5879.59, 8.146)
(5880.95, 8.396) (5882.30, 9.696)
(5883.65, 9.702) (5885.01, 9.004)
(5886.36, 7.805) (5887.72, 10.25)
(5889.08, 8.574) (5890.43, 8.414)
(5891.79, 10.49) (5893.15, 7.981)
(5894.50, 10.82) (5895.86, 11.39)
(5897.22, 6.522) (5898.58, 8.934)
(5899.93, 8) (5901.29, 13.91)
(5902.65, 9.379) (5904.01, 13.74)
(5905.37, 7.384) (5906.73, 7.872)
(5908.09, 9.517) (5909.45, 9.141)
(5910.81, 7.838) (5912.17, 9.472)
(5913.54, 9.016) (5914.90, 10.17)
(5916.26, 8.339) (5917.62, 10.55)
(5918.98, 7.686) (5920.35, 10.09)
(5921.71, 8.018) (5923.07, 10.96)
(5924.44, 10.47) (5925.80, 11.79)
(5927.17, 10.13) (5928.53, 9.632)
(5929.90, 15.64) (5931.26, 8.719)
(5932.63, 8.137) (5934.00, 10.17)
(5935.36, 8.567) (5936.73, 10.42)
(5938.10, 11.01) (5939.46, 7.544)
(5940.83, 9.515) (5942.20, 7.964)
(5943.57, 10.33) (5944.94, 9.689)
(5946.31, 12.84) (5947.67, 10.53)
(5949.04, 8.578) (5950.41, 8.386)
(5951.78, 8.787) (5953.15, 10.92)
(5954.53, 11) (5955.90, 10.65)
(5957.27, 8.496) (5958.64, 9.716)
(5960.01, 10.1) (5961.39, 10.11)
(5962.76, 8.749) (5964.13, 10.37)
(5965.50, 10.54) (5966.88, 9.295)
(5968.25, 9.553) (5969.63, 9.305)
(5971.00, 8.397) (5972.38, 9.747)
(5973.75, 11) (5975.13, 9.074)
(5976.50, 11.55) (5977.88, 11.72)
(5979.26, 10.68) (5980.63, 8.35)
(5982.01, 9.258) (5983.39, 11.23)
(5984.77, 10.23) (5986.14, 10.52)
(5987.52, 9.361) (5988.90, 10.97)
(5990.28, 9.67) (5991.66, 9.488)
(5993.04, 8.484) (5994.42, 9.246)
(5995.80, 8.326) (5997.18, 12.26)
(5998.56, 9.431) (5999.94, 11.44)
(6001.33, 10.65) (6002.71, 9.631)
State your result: 0.92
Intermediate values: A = 9.2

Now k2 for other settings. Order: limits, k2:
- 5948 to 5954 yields 0.93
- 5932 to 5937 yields 0.92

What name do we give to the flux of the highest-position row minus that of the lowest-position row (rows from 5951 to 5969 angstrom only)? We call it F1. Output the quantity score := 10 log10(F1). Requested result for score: -1.2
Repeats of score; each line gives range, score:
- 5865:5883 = -3.6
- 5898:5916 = 0.9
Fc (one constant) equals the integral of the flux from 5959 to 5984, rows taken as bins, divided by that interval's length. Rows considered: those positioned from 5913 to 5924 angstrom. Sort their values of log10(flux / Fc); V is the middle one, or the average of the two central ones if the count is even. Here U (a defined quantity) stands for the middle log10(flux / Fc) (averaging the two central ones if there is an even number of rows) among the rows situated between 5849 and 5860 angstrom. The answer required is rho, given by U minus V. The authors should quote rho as 0.01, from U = -0.012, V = -0.018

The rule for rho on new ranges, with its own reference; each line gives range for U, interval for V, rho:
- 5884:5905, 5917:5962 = -0.05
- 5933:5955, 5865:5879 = -0.02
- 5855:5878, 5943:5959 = -0.01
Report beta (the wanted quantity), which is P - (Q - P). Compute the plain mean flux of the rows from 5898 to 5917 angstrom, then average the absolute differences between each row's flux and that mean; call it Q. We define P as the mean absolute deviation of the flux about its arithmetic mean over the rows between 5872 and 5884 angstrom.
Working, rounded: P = 1.04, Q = 1.3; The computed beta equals 0.7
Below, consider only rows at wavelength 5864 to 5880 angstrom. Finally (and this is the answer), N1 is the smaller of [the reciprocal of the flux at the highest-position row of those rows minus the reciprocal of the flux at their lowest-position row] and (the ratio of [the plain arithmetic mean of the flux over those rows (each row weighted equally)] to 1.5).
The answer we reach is -0.027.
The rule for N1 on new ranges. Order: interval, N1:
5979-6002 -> 0.000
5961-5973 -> 0.004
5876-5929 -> 0.019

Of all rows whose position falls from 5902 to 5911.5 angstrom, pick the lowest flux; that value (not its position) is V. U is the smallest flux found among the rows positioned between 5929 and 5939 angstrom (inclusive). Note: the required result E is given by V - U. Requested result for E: -0.8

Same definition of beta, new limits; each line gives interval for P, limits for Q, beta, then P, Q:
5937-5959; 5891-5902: 0.4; 1.13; 1.9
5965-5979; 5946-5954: 0.5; 0.95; 1.4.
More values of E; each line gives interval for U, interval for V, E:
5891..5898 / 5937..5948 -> 1.0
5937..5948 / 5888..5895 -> 0.4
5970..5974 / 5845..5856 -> -0.1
